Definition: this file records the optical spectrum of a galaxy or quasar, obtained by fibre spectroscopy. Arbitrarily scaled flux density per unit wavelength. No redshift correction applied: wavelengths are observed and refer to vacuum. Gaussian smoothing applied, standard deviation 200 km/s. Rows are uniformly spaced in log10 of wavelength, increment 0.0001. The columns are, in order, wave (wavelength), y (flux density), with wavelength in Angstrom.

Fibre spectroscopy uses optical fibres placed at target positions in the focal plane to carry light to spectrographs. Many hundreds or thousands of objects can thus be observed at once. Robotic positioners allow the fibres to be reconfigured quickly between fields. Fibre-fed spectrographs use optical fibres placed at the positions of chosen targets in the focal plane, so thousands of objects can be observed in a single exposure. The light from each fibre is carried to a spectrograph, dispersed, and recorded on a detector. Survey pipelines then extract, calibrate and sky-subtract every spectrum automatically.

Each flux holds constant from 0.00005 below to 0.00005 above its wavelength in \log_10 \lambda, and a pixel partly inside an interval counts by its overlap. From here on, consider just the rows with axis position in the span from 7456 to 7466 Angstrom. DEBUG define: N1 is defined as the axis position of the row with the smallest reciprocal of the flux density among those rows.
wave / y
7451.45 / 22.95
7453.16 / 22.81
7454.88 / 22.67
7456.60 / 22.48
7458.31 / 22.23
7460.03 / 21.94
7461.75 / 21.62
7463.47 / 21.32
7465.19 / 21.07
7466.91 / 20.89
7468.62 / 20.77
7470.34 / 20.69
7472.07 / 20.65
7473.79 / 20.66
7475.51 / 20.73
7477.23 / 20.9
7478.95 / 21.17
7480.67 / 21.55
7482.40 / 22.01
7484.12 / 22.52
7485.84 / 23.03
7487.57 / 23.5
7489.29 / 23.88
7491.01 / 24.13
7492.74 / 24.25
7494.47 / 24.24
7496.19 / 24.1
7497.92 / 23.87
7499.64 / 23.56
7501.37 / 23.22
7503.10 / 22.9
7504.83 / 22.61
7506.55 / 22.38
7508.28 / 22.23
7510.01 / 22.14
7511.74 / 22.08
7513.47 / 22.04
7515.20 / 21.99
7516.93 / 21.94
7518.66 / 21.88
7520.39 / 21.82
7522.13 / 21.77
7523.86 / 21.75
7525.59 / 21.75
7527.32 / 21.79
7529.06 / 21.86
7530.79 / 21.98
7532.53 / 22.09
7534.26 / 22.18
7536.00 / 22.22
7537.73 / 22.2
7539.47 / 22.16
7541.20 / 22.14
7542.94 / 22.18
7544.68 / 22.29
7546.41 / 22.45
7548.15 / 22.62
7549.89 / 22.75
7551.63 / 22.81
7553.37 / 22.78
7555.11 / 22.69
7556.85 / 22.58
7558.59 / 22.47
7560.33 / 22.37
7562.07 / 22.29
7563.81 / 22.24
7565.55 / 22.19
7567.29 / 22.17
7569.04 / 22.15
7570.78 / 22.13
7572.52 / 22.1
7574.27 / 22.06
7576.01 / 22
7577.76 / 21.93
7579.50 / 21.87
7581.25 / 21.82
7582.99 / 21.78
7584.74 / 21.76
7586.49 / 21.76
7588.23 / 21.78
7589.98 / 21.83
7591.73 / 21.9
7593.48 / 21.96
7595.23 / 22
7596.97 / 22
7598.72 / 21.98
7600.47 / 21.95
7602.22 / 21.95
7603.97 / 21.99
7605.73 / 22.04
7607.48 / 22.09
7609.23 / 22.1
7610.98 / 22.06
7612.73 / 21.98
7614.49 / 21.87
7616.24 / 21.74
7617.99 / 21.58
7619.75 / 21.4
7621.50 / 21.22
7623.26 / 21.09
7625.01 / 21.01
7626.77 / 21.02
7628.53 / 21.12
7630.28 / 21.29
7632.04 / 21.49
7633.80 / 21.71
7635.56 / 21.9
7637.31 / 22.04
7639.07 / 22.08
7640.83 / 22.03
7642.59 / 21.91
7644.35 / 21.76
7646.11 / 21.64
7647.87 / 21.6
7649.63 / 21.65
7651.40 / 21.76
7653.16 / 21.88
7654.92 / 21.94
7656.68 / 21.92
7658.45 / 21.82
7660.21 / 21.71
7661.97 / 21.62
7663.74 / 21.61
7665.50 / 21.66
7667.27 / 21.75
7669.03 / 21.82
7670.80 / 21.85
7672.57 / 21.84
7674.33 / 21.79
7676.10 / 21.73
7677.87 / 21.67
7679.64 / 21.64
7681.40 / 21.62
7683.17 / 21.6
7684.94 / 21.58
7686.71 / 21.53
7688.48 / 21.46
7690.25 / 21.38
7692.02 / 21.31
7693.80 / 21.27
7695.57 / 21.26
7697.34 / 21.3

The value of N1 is 7456.60 Angstrom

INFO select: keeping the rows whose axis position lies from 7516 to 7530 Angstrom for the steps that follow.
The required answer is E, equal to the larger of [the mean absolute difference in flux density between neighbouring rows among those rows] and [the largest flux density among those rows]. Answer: 21.9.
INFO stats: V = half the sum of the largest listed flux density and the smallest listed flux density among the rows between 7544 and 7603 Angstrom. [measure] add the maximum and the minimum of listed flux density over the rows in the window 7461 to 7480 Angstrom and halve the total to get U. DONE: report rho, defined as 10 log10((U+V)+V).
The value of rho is 18.2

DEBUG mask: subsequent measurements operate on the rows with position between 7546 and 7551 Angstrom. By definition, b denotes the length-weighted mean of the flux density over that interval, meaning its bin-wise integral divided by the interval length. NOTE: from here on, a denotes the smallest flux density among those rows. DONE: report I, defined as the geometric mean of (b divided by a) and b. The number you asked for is 4.77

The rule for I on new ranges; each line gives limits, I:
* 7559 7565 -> 4.73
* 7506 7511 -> 4.72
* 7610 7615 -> 4.70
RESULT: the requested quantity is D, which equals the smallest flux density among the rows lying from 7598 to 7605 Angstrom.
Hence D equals 21.95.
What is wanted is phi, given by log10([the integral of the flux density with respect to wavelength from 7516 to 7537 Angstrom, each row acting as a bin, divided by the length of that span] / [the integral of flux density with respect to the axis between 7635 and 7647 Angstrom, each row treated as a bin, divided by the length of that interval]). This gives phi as 0.000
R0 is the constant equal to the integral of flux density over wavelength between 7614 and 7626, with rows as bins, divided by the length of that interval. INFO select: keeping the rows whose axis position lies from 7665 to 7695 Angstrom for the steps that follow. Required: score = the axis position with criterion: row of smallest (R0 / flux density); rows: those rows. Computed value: 7670.80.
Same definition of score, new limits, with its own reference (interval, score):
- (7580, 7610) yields 7609.23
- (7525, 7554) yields 7551.63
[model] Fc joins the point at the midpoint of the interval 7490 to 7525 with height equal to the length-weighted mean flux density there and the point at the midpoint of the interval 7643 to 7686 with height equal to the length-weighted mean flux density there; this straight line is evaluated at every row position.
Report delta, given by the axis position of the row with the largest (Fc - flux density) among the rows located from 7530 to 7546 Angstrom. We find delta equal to 7530.79 Angstrom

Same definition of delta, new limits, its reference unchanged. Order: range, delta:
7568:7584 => 7582.99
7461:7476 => 7472.07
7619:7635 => 7625.01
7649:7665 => 7649.63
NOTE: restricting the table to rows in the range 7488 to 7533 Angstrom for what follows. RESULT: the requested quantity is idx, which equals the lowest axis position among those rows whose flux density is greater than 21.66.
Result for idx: 7489.29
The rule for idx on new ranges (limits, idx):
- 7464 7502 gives 7482.40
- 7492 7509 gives 7492.74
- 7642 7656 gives 7642.59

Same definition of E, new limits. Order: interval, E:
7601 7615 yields 22.1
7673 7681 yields 21.8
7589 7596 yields 22.0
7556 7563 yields 22.6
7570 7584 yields 22.1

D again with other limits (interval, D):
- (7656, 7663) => 21.62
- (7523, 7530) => 21.75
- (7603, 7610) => 21.99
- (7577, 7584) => 21.78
